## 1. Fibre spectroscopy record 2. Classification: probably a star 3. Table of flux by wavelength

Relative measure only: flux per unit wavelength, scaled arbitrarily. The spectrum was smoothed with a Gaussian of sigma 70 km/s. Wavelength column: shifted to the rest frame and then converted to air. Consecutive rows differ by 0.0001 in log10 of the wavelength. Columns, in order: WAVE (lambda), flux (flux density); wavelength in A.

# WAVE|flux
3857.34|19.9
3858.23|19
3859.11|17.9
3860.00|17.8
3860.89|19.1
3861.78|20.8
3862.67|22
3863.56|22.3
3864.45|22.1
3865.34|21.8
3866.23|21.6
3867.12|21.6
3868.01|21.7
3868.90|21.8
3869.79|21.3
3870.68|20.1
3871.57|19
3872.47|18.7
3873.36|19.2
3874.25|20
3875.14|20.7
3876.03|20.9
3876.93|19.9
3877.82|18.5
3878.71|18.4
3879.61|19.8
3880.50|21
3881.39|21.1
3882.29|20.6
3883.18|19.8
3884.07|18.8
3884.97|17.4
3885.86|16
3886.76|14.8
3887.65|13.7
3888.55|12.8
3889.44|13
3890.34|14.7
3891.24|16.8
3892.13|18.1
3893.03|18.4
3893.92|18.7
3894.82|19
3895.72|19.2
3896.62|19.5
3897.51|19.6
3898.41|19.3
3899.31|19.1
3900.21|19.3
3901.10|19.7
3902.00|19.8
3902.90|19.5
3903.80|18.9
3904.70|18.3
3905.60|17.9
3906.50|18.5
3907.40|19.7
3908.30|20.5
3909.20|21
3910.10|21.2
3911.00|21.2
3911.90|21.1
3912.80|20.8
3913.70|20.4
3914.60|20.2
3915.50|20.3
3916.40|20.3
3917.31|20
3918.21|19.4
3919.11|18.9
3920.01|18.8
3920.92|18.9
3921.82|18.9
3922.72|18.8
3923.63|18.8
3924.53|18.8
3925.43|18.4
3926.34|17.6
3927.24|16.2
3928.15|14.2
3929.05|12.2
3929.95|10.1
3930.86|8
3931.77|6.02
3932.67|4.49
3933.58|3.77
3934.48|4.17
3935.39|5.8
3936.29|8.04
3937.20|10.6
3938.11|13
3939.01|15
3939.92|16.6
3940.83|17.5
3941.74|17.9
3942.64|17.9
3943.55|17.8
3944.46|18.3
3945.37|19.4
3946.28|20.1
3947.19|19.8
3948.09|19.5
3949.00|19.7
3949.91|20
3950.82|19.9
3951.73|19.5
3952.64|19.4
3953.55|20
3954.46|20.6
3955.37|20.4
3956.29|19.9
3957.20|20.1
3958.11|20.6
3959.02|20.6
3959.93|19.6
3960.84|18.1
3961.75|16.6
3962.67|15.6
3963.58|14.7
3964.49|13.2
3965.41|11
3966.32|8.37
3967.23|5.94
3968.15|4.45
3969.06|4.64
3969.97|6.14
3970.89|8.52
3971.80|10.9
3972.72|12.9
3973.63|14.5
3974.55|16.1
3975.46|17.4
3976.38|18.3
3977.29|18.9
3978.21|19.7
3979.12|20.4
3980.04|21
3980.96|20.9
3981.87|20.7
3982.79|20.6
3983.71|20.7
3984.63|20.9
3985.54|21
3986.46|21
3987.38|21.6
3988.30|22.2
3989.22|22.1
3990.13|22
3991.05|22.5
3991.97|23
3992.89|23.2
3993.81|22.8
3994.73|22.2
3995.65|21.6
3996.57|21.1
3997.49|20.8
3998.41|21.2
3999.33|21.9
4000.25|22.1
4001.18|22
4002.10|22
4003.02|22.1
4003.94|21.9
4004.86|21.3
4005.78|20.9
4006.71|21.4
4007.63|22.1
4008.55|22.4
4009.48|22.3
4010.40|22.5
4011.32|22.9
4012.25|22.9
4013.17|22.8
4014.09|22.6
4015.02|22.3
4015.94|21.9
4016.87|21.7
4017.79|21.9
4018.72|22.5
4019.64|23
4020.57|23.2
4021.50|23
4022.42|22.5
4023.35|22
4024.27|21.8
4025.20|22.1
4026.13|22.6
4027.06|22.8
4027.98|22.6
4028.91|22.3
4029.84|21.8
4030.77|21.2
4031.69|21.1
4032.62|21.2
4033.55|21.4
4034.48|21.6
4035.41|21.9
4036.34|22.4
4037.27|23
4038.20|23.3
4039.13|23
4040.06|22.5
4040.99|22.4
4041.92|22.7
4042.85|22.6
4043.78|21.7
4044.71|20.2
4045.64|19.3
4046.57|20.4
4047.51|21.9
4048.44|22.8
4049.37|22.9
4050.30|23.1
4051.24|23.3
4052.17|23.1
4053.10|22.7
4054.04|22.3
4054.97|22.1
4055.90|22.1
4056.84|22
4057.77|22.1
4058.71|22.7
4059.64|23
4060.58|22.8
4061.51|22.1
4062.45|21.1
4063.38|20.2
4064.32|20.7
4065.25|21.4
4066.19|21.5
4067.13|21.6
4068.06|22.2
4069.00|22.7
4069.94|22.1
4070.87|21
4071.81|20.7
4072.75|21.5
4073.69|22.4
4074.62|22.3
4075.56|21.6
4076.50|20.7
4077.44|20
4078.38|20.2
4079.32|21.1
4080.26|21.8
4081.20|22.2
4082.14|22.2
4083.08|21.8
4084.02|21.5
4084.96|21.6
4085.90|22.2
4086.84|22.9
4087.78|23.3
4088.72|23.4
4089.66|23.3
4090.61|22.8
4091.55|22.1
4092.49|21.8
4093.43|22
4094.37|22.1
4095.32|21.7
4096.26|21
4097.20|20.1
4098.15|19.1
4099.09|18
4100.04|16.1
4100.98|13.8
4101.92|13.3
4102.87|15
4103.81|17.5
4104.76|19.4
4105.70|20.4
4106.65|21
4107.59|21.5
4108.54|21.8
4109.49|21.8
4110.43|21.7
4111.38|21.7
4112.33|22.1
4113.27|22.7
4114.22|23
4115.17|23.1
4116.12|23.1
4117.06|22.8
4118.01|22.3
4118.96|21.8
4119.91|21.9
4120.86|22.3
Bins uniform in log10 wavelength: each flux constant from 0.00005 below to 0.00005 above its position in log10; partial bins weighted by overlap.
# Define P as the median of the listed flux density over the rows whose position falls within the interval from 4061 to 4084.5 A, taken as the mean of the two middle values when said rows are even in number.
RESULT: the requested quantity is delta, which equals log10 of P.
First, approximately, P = 21.5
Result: 1.33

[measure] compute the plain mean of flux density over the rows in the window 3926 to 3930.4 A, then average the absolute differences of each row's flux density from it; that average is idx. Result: 2.3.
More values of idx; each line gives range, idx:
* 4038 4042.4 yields 0.3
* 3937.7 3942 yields 1.6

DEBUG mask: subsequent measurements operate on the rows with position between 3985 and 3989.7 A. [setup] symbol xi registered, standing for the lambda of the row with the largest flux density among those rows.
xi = 3988.30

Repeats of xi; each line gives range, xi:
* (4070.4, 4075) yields 4073.69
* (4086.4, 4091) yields 4088.72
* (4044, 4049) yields 4048.44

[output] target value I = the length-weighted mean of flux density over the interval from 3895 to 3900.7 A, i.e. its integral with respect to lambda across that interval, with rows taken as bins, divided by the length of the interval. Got 19.3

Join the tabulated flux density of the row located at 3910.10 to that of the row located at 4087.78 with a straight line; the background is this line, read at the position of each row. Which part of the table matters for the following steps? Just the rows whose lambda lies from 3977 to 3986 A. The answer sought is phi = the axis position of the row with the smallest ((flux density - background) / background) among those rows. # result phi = 3977.29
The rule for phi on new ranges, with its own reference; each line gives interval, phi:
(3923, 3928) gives 3927.24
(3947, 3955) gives 3952.64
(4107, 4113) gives 4107.59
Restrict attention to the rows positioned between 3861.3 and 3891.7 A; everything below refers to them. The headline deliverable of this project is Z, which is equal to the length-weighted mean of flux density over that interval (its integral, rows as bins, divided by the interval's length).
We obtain 19.2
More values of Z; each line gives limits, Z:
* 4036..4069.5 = 22.1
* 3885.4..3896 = 16.2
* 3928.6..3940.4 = 9.1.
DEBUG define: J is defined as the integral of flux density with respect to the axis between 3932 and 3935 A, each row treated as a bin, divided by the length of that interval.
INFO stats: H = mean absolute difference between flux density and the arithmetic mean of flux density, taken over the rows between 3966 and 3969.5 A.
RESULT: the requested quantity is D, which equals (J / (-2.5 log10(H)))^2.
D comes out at 224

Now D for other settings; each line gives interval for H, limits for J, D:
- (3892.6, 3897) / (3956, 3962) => 259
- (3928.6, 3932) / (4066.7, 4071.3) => 773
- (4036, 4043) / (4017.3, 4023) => 257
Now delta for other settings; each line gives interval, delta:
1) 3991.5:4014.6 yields 1.34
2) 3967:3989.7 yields 1.29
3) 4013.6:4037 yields 1.34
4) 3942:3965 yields 1.29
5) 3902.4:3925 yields 1.29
